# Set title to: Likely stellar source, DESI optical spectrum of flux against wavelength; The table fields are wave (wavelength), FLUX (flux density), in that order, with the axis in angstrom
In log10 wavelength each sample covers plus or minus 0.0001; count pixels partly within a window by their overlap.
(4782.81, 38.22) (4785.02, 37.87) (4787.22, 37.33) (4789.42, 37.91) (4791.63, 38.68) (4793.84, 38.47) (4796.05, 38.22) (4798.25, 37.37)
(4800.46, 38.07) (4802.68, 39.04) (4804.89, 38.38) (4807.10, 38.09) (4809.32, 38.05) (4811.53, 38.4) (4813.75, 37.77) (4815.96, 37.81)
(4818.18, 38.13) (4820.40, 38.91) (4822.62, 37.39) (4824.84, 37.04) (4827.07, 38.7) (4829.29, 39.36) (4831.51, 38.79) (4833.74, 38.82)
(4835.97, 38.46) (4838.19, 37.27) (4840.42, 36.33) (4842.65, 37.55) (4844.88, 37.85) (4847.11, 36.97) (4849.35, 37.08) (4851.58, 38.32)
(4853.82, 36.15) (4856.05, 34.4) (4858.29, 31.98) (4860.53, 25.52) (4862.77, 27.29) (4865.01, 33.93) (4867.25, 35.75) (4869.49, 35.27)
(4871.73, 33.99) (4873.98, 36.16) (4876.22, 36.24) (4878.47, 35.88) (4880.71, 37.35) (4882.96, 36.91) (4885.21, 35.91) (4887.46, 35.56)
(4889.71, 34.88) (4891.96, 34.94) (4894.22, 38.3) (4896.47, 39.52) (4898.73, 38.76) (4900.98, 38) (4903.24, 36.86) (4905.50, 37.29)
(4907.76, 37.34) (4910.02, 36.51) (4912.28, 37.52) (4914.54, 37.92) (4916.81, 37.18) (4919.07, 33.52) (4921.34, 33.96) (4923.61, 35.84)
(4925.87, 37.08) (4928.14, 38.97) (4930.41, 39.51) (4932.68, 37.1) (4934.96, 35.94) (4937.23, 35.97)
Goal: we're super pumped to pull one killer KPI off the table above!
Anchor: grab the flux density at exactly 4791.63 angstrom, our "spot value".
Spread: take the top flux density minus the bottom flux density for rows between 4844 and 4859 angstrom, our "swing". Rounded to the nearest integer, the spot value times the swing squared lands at 1555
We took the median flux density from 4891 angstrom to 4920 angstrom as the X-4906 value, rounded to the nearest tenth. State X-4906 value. 37.3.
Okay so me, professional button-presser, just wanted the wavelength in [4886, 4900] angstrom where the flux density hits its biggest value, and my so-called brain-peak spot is 4896.47 angstrom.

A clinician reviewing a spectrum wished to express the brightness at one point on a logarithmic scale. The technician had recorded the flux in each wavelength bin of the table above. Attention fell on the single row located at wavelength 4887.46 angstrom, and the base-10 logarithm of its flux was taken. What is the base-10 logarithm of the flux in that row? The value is 1.55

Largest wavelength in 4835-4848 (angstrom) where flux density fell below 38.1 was 4847.11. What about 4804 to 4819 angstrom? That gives 4815.96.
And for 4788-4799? 4798.25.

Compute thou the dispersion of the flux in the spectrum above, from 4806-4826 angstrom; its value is 0.5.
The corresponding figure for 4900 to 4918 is 0.5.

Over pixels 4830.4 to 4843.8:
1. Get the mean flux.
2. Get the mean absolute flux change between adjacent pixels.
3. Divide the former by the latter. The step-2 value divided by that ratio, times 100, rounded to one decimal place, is 1.5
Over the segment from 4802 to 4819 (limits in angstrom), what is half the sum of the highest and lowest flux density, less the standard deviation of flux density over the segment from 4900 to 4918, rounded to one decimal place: 37.9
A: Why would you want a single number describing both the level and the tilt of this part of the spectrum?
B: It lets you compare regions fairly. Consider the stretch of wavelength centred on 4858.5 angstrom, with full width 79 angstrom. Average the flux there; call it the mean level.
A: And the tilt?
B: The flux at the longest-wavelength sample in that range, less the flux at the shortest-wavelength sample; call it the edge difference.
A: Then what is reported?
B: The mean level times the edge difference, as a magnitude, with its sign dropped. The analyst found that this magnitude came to 22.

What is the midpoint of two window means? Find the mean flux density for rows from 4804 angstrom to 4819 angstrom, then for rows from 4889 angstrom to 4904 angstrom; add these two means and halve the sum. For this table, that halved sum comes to 37.7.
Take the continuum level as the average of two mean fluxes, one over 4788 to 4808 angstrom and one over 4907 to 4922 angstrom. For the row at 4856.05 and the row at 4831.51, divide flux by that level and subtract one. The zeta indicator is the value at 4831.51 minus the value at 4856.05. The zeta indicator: 0.12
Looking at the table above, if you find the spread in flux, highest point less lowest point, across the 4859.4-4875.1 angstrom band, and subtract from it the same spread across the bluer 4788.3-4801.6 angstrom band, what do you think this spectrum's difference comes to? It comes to 9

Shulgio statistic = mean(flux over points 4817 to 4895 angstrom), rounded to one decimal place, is 36.1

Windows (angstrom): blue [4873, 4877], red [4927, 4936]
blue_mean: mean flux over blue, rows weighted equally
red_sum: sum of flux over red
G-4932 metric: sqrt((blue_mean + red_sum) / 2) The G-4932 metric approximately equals 10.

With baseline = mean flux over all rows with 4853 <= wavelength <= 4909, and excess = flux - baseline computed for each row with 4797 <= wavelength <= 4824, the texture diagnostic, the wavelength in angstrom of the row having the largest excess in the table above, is 4802.68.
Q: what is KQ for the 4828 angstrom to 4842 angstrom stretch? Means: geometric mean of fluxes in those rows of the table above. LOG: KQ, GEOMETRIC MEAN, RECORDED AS 38.2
